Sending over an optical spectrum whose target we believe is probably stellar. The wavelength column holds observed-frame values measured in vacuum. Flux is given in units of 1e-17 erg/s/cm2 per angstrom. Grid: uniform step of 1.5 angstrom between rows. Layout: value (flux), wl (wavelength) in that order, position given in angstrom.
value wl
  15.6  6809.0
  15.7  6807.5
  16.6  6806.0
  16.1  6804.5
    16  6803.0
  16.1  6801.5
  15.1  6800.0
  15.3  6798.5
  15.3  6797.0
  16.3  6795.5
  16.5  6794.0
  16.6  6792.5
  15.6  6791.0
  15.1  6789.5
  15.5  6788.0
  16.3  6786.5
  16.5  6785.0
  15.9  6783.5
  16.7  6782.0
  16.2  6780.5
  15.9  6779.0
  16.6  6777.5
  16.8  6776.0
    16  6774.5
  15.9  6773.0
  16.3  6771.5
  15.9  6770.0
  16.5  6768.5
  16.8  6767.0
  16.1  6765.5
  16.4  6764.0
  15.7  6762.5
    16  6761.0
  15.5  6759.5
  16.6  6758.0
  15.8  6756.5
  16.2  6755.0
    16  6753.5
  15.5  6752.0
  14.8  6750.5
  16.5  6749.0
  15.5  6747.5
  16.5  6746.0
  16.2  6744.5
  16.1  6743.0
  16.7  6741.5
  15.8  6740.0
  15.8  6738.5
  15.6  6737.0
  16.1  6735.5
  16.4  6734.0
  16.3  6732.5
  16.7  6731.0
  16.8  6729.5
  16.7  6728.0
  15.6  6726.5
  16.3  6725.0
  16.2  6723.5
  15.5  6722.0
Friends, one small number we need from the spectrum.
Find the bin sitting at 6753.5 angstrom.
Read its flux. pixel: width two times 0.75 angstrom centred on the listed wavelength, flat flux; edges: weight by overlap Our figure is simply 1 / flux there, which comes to 0.0625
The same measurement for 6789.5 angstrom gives 0.0662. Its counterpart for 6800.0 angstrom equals 0.0662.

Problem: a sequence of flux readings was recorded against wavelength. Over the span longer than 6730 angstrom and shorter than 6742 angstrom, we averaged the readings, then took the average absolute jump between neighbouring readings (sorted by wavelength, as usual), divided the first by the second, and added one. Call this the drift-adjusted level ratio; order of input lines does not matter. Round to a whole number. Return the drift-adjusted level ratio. 48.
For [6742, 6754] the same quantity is 22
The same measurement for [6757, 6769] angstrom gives 30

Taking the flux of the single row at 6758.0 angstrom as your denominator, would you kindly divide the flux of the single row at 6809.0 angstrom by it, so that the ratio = 0.94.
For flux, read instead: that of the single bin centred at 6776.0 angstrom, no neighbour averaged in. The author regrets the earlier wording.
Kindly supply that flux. 16.8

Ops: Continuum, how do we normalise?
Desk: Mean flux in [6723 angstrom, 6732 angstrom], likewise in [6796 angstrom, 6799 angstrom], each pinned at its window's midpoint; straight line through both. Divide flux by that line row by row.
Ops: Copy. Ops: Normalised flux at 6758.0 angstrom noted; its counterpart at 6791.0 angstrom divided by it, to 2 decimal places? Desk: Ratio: 0.97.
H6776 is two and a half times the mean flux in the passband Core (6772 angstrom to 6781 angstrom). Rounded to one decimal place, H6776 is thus 40.6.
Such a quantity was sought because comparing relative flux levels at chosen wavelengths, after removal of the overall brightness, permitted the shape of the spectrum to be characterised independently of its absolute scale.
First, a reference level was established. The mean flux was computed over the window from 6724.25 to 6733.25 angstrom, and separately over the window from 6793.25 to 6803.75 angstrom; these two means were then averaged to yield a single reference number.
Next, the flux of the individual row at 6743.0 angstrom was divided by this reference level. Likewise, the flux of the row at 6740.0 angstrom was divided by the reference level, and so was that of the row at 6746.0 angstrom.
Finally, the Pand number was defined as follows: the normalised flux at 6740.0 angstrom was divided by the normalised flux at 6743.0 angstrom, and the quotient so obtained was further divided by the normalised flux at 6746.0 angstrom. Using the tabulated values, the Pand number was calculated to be 0.96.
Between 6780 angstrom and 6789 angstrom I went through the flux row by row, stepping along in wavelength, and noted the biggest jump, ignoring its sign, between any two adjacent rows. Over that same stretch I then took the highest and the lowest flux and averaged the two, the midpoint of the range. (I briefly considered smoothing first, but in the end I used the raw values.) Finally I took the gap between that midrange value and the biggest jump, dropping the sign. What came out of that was 15.3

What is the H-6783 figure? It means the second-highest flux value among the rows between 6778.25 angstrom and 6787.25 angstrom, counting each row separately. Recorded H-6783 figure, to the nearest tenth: 16.5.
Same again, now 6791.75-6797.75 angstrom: 16.5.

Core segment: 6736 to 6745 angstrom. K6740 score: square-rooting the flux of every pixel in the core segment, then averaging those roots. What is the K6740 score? 4.00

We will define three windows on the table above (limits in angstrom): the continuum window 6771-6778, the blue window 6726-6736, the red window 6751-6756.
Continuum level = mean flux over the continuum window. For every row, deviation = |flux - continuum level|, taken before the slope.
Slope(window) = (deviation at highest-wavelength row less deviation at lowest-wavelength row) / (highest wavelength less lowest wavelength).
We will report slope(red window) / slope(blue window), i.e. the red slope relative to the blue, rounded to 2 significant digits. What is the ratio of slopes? 4.2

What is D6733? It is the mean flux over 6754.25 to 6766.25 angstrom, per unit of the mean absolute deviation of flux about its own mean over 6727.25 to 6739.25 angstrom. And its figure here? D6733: 46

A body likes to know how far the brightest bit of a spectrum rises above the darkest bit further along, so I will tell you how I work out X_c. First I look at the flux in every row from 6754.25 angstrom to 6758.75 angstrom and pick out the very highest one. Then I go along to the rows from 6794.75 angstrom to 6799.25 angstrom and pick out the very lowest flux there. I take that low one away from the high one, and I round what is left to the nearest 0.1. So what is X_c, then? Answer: 1.3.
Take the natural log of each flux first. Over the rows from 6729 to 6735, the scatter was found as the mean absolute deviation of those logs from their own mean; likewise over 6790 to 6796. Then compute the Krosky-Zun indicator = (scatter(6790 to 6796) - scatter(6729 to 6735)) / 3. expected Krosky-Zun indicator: 0.003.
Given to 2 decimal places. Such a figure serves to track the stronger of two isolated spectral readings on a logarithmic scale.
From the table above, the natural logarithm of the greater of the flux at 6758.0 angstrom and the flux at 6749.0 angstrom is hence 2.81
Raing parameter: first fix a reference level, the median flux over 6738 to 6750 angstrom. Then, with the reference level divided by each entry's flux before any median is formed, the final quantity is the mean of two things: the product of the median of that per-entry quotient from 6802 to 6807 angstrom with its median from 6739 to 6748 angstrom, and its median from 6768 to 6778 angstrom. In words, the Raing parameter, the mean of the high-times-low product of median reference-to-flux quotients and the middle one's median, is 1.00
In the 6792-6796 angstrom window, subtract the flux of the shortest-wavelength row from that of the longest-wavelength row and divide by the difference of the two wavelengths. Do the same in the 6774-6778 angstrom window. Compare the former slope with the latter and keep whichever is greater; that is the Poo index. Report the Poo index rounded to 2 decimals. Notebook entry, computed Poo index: 0.20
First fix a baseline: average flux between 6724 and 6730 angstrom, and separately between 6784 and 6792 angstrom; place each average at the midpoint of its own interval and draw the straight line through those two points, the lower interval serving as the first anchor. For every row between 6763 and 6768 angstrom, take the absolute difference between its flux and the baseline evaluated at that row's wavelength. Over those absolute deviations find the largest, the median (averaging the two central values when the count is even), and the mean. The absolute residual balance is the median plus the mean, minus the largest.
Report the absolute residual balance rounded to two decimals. 0.00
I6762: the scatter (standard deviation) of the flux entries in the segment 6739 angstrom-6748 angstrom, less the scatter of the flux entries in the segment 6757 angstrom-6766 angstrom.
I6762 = 0.03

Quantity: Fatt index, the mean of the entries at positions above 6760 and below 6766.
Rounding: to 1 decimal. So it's 16.0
